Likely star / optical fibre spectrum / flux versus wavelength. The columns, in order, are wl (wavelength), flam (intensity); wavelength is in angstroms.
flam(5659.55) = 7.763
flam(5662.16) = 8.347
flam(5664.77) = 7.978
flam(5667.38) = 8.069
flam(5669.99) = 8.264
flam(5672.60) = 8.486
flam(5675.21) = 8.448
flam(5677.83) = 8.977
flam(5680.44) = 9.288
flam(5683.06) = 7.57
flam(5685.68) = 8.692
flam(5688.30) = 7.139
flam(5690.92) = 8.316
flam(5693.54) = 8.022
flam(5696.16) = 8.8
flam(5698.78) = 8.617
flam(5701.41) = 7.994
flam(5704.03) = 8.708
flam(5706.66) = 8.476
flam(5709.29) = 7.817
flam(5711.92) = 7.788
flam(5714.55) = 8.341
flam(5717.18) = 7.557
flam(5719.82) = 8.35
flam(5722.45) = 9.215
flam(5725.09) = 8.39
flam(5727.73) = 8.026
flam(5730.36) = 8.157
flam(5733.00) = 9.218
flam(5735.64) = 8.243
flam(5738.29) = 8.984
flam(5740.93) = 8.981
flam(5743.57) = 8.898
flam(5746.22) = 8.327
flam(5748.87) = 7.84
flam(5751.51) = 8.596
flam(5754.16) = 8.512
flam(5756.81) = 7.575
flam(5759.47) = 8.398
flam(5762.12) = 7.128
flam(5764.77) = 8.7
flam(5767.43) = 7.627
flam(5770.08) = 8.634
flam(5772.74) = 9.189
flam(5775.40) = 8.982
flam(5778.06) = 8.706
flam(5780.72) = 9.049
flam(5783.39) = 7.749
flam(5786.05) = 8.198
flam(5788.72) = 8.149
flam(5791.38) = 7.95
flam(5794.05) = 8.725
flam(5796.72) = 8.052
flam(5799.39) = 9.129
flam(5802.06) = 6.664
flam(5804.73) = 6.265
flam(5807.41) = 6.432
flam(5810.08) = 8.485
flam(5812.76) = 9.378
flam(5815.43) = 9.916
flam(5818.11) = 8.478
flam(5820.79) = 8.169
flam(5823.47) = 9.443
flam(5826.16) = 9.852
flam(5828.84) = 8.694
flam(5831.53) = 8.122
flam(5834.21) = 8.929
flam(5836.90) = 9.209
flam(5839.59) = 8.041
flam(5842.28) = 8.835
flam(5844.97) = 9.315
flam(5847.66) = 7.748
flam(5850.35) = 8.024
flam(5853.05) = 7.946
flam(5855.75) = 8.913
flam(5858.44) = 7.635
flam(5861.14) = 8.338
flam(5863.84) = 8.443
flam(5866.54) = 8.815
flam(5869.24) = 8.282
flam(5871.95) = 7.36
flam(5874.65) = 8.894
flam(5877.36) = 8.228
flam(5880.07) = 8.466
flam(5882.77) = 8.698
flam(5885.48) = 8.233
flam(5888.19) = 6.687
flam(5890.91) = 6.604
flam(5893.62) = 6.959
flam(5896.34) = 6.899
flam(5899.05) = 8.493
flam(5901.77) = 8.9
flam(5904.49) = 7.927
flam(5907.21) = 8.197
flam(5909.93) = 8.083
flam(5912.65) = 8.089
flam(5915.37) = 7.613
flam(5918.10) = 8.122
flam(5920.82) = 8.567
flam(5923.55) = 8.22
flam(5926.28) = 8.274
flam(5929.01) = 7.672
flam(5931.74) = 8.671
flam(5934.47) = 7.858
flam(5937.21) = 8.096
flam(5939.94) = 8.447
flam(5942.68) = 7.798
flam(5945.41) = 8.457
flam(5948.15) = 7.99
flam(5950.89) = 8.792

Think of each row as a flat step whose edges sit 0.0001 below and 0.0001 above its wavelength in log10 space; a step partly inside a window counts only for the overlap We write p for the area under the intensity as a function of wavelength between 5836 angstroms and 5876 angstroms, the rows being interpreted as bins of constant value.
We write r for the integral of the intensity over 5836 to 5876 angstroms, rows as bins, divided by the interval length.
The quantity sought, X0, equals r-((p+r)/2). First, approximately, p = 335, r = 8.38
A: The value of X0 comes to -163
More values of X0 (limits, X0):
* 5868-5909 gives -158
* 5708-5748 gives -164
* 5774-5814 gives -158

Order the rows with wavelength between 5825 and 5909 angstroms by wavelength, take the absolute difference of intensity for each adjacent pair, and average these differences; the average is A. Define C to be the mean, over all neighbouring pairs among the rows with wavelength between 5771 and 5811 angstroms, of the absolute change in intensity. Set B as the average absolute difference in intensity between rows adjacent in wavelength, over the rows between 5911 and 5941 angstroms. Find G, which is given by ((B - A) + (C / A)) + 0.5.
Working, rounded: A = 0.68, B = 0.48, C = 0.75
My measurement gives 1.4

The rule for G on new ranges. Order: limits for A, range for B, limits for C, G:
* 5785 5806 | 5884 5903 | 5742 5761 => 1.1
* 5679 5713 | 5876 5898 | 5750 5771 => 1.4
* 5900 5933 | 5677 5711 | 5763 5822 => 2.6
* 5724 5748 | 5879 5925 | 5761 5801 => 1.9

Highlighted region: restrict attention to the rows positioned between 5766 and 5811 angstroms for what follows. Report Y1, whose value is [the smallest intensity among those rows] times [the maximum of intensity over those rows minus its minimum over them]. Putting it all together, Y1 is 18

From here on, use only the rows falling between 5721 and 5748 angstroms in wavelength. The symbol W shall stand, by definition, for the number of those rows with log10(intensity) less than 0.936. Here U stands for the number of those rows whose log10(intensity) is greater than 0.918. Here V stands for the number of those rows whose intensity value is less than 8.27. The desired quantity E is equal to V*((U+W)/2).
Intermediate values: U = 7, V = 3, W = 5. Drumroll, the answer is 18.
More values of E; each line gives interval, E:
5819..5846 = 15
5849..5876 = 26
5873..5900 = 36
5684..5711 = 26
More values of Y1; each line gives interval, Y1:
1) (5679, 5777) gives 15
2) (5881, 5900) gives 14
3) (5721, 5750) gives 11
